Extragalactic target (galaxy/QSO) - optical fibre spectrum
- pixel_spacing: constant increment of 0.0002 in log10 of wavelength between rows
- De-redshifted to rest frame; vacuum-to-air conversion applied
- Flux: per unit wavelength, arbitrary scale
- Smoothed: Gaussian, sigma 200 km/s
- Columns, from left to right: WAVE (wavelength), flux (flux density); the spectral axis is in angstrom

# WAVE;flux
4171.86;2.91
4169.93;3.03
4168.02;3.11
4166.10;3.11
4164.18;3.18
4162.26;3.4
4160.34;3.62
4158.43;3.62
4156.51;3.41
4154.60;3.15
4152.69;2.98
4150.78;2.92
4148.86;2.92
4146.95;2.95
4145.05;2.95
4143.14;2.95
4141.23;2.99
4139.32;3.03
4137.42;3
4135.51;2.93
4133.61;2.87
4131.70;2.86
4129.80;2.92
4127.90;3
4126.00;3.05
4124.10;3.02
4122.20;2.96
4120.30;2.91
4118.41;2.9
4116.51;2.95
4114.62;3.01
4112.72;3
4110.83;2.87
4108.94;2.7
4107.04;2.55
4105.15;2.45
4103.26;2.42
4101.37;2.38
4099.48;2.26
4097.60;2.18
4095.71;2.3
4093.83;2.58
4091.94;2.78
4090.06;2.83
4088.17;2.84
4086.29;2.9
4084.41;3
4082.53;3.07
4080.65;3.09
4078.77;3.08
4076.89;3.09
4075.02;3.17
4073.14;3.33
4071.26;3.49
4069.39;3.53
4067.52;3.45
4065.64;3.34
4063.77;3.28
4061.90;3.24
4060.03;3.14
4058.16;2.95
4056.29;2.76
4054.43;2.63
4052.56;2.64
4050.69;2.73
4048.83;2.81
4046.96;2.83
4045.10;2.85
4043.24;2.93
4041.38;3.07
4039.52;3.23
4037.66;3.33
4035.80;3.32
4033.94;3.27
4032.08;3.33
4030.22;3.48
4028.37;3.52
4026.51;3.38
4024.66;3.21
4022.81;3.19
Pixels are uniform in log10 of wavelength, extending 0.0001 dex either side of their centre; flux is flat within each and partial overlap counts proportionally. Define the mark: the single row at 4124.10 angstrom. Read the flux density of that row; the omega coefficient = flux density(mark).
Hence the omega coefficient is 3.02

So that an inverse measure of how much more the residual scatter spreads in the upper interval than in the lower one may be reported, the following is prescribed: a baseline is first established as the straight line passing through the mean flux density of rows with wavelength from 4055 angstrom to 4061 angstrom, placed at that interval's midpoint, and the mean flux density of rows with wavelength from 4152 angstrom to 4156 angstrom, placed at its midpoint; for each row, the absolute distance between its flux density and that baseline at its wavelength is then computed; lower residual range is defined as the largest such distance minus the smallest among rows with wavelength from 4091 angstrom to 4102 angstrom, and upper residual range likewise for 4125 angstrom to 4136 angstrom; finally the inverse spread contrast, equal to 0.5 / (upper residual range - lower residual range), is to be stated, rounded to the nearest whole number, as -1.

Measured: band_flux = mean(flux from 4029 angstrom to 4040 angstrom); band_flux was 3.3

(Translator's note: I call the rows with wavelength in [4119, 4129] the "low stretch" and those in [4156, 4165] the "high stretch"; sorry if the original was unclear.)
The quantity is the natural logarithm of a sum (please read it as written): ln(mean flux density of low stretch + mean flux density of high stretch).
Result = 1.862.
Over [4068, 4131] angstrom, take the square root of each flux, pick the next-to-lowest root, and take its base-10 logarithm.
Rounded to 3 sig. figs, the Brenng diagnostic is 0.177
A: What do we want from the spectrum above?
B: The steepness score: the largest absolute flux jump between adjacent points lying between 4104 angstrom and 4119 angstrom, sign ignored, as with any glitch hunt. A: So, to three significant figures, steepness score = 0.170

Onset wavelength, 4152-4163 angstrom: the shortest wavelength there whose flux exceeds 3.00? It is 4154.60 angstrom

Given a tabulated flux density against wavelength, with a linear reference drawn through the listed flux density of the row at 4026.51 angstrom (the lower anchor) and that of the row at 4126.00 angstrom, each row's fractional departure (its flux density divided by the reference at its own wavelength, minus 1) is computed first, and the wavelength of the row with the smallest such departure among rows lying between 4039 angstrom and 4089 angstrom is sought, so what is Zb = 4054.43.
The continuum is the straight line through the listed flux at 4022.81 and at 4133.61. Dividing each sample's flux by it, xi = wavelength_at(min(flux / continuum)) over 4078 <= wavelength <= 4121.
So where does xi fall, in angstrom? 4097.60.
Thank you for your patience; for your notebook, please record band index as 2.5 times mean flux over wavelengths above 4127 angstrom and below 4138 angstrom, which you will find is 7.3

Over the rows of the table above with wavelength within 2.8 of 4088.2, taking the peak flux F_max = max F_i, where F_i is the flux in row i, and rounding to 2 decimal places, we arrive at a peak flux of 2.90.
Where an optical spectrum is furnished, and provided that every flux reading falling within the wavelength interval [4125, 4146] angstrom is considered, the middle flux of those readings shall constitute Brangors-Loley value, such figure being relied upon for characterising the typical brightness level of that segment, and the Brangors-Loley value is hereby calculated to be 2.95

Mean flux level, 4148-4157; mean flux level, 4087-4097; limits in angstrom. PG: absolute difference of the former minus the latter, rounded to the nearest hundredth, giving 0.41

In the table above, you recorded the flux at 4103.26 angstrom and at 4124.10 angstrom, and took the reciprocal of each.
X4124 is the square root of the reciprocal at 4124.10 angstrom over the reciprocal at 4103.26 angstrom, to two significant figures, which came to 0.90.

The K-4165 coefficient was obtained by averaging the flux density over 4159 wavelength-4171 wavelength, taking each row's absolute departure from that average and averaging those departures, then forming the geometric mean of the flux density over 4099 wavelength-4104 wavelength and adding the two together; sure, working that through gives 2.5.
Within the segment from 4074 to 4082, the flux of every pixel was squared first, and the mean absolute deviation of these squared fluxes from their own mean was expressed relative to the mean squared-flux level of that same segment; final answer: 0.020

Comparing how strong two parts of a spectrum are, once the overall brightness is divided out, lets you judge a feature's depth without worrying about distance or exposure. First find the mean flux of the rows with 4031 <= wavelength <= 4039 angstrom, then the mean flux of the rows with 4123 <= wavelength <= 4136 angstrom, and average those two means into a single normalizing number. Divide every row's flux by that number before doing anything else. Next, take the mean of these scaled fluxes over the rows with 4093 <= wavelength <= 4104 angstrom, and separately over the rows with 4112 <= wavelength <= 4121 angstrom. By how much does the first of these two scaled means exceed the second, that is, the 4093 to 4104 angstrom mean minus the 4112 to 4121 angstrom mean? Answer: -0.19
